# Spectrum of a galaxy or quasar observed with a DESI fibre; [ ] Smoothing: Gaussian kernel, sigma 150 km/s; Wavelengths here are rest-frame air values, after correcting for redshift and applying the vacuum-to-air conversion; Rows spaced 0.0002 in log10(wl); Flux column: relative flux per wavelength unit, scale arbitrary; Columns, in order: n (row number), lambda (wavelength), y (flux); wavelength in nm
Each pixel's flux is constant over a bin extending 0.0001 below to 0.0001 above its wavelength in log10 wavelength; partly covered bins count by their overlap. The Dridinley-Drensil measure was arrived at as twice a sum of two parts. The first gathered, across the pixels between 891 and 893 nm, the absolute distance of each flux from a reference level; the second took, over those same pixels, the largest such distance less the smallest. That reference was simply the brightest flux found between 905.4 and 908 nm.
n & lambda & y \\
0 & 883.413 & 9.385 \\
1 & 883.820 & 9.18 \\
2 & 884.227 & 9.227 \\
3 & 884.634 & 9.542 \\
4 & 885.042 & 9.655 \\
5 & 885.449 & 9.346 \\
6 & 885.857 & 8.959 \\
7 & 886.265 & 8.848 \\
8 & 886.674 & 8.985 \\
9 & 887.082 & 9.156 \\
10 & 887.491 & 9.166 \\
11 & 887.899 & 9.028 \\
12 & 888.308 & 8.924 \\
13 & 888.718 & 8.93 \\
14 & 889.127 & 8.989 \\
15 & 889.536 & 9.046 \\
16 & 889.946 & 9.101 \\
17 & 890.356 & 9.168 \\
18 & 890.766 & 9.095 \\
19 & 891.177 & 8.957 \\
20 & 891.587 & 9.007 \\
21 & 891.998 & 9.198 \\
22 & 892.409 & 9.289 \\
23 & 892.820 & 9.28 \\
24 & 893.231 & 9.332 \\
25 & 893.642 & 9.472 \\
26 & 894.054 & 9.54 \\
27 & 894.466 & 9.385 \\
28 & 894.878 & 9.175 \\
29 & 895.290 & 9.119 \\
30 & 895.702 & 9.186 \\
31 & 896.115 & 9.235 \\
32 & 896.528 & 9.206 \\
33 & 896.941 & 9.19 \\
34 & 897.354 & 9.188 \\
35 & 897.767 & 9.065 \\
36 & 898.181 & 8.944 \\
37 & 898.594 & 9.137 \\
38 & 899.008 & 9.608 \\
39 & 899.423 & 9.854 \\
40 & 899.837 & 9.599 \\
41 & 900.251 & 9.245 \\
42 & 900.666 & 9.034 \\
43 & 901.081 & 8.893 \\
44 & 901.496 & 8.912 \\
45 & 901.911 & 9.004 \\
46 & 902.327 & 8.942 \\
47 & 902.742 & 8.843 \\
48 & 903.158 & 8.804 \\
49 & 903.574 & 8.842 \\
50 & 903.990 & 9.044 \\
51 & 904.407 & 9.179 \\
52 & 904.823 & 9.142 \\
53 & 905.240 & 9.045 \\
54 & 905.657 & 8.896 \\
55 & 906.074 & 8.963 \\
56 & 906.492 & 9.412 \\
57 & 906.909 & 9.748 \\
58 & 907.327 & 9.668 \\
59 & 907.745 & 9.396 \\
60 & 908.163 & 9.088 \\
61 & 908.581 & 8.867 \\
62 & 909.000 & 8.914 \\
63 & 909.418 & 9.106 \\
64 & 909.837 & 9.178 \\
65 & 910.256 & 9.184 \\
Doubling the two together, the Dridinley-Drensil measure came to 6.68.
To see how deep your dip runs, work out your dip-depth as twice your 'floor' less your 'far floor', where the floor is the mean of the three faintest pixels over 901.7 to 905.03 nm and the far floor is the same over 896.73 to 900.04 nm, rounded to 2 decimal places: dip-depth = 8.61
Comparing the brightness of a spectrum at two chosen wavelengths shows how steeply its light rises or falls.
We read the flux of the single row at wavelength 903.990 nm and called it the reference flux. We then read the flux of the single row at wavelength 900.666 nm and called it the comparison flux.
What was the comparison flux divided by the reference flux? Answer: 1.00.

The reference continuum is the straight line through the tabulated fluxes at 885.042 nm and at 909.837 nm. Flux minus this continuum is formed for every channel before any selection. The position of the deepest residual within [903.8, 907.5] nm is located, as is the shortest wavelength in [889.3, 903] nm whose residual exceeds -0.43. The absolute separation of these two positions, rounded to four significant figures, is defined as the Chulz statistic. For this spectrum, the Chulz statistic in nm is 15.30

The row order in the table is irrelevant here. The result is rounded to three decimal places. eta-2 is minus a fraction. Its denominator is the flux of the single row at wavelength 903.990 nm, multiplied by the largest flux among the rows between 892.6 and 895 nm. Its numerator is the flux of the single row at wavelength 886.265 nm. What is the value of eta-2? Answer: -0.103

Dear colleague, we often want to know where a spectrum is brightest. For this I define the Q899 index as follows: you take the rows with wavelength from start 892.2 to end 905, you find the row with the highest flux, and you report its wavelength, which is 899.423 nm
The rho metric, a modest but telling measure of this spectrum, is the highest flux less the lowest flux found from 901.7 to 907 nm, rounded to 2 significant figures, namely 0.94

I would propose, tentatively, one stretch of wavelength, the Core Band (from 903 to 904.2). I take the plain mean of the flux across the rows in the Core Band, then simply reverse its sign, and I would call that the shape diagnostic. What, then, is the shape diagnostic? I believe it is -8.90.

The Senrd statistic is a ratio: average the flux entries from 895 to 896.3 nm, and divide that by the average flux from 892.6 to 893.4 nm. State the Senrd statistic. 0.99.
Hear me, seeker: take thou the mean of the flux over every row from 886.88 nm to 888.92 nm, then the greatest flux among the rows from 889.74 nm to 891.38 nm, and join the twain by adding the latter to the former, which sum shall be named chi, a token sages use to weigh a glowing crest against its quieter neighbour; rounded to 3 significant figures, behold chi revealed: 18.2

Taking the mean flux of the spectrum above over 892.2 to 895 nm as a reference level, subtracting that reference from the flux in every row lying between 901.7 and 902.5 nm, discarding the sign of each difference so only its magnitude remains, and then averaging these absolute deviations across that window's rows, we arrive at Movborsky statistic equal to 0.38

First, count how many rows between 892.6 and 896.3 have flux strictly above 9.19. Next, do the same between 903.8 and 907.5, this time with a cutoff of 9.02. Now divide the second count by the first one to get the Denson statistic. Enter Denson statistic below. 1.2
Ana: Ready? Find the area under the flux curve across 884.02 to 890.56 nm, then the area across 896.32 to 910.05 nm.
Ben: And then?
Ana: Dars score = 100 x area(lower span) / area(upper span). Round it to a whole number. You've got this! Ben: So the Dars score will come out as 48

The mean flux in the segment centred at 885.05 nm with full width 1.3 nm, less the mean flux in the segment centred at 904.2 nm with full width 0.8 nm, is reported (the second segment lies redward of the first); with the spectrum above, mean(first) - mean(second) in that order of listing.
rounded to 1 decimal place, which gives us 0.4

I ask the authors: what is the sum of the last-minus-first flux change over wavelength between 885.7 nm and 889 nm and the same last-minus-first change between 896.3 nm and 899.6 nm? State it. 0.6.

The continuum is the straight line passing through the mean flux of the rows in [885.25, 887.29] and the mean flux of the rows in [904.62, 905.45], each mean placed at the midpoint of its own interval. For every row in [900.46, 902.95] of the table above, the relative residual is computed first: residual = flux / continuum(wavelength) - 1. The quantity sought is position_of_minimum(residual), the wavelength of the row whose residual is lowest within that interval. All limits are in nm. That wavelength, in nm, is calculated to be 902.742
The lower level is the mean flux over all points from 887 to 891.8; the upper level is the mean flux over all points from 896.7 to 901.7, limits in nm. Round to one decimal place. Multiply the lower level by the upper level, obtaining 83.4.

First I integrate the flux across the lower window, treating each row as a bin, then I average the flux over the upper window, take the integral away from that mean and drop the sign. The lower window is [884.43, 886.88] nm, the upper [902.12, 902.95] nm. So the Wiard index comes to 14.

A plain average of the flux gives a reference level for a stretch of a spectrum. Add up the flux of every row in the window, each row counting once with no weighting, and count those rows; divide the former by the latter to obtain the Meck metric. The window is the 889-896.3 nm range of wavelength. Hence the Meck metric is 9.20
